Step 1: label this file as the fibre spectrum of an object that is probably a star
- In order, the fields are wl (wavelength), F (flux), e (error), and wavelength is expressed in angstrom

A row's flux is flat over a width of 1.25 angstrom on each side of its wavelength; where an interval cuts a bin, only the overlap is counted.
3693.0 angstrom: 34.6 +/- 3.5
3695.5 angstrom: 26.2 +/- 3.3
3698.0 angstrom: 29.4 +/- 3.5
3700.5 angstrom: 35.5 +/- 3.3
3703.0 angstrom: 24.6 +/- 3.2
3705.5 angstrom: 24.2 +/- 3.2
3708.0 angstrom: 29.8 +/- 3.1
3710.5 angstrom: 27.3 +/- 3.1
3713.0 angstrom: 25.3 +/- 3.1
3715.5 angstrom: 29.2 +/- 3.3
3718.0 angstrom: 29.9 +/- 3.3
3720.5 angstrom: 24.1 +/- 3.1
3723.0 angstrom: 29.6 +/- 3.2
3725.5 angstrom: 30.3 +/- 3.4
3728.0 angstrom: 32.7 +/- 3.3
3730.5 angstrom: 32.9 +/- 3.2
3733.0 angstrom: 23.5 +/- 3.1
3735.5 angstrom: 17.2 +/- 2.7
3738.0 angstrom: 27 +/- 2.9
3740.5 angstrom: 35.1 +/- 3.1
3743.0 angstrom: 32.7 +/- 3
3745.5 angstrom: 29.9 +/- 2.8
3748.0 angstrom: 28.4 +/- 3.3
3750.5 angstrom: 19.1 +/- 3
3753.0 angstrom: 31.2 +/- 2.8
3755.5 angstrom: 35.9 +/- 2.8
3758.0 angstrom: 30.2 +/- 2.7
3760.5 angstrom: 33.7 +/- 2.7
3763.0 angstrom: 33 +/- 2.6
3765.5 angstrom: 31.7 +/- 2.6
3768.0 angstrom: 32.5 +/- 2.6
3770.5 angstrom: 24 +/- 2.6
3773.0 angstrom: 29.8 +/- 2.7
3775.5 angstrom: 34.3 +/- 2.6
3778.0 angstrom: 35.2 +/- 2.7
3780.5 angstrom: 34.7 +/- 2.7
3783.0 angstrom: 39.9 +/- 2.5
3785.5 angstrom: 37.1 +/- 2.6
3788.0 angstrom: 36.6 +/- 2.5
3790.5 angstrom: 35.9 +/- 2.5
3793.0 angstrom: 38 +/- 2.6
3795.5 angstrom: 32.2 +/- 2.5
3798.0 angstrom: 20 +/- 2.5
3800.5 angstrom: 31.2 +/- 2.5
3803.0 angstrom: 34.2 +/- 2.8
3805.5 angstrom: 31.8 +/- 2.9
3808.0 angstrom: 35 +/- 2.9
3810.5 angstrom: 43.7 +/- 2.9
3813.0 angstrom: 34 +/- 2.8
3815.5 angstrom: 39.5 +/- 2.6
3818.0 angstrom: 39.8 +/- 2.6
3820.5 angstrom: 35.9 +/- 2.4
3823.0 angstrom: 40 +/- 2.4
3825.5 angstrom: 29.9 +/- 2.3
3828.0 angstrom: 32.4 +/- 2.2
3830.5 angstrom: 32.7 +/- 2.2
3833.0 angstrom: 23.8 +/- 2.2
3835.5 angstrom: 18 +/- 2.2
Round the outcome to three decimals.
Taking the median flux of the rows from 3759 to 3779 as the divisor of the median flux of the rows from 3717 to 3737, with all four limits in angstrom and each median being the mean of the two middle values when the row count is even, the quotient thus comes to 0.908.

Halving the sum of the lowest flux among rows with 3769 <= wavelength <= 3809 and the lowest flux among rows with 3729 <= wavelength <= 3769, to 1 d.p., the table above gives 18.6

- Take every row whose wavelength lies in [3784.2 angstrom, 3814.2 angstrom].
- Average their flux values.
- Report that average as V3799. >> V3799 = 34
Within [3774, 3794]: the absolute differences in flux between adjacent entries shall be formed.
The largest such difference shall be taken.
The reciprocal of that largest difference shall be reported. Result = 0.19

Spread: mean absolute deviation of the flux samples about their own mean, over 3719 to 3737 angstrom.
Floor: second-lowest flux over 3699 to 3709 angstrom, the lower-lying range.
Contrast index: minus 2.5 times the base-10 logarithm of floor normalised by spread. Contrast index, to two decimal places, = -1.78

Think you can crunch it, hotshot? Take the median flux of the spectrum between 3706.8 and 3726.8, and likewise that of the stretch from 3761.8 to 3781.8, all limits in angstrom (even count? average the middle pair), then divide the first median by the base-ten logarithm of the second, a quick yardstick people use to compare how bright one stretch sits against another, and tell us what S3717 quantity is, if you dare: 19.4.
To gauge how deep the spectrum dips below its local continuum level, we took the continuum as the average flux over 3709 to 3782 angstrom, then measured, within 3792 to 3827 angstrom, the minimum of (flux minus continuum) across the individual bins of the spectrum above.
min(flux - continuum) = -10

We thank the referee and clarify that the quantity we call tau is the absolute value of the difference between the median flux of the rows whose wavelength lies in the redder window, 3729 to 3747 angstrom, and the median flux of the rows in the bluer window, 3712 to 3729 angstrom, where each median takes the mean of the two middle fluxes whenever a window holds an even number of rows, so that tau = 0.3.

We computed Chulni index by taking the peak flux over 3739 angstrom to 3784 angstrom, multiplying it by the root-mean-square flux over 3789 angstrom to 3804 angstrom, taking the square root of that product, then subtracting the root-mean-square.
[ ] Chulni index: 3.5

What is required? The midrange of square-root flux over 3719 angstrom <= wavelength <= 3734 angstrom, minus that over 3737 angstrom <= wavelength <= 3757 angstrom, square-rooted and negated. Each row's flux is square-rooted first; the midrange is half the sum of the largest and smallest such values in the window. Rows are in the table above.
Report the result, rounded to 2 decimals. -0.33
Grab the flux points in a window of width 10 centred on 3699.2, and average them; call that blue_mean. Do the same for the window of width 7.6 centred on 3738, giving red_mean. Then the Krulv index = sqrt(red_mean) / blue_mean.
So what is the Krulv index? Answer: 0.18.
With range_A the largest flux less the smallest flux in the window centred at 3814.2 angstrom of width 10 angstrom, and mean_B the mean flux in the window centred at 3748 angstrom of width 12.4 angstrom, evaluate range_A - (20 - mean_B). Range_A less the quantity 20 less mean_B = 18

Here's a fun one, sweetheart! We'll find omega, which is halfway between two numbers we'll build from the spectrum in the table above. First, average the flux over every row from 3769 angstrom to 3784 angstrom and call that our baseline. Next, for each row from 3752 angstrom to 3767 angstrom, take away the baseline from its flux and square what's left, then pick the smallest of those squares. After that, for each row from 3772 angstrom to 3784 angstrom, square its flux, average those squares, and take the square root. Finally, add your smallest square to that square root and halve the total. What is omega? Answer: 17.5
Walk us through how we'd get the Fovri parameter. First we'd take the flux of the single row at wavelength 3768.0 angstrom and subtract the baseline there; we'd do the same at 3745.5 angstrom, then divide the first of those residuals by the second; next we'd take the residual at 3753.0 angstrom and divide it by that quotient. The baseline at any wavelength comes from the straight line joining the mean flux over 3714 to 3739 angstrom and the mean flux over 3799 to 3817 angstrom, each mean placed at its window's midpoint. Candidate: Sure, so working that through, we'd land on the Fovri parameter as 0.5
